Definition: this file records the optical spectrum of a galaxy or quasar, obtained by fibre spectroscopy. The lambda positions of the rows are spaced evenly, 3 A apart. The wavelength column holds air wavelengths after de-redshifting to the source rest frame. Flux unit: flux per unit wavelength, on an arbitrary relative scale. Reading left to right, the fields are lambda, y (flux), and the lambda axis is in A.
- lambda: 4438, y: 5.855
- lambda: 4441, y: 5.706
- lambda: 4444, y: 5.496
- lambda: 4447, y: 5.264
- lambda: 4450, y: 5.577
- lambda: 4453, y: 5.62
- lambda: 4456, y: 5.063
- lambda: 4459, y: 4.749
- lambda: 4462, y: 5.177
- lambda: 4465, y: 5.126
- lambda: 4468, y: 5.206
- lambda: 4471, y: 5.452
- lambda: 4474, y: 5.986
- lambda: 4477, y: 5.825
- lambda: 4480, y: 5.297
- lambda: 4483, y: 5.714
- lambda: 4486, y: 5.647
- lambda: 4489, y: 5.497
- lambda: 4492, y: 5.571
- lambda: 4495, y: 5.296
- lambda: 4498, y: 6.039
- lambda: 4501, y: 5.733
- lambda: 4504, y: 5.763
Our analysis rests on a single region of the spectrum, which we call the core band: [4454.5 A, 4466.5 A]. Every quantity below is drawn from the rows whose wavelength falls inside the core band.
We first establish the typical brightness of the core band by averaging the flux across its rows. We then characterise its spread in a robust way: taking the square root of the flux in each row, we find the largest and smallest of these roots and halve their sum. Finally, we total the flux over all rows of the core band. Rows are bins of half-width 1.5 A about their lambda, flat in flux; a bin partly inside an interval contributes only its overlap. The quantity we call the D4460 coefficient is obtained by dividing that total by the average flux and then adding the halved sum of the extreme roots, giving 6.23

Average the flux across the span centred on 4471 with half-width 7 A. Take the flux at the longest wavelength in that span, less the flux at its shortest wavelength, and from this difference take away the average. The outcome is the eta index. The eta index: -4.8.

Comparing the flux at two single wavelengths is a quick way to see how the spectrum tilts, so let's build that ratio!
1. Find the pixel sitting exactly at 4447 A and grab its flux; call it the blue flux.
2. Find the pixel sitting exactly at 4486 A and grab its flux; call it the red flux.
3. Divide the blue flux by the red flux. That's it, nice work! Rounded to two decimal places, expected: 0.93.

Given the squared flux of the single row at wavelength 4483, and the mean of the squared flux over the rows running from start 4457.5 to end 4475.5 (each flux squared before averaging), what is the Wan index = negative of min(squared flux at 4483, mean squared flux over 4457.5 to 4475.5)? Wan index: -28.0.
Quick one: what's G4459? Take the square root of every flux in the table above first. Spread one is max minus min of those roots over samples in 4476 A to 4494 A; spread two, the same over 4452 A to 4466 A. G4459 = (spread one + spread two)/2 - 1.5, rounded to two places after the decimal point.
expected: -1.35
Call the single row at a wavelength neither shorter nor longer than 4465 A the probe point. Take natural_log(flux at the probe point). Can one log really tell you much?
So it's 1.63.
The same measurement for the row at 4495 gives 1.67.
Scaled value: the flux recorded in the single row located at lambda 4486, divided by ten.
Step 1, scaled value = 0.56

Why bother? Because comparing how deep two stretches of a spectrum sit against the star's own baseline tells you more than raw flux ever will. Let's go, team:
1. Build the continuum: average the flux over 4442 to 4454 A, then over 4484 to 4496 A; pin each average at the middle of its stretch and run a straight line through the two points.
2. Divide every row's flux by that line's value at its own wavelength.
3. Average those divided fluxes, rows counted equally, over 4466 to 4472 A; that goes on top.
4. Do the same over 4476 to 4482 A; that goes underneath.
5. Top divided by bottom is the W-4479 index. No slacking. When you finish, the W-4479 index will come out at 0.96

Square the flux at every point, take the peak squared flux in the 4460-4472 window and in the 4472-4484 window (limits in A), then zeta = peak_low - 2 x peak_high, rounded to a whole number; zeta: -42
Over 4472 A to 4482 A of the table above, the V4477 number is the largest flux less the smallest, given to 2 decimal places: 0.69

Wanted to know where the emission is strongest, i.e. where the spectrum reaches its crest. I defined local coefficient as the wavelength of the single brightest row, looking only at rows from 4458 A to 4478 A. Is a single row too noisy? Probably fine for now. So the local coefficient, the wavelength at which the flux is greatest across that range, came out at 4474 A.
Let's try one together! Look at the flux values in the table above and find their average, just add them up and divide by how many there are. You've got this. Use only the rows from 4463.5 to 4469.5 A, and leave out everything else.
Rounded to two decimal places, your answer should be 5.17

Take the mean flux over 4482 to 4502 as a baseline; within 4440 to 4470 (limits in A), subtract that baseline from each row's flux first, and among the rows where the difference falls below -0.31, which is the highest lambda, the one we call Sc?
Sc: 4468 A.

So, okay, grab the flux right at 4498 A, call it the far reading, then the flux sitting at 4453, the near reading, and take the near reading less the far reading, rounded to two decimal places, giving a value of -0.42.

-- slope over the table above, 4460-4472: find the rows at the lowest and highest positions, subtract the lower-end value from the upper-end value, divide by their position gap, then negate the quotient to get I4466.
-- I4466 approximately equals -0.03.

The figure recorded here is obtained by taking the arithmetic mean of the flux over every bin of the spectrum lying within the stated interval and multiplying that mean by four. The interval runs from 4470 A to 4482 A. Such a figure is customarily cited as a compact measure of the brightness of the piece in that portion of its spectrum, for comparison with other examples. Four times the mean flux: 22.6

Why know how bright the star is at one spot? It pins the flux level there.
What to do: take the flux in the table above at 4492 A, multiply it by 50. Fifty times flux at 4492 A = 279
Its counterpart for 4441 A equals 285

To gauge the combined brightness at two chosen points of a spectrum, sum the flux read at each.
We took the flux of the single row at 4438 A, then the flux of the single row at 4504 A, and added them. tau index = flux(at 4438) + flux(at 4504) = 11.62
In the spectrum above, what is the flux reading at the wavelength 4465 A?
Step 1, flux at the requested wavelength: 5.126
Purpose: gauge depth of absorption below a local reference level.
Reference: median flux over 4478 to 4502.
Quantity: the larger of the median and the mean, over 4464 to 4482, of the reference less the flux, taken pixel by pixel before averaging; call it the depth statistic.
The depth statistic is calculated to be 0.23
